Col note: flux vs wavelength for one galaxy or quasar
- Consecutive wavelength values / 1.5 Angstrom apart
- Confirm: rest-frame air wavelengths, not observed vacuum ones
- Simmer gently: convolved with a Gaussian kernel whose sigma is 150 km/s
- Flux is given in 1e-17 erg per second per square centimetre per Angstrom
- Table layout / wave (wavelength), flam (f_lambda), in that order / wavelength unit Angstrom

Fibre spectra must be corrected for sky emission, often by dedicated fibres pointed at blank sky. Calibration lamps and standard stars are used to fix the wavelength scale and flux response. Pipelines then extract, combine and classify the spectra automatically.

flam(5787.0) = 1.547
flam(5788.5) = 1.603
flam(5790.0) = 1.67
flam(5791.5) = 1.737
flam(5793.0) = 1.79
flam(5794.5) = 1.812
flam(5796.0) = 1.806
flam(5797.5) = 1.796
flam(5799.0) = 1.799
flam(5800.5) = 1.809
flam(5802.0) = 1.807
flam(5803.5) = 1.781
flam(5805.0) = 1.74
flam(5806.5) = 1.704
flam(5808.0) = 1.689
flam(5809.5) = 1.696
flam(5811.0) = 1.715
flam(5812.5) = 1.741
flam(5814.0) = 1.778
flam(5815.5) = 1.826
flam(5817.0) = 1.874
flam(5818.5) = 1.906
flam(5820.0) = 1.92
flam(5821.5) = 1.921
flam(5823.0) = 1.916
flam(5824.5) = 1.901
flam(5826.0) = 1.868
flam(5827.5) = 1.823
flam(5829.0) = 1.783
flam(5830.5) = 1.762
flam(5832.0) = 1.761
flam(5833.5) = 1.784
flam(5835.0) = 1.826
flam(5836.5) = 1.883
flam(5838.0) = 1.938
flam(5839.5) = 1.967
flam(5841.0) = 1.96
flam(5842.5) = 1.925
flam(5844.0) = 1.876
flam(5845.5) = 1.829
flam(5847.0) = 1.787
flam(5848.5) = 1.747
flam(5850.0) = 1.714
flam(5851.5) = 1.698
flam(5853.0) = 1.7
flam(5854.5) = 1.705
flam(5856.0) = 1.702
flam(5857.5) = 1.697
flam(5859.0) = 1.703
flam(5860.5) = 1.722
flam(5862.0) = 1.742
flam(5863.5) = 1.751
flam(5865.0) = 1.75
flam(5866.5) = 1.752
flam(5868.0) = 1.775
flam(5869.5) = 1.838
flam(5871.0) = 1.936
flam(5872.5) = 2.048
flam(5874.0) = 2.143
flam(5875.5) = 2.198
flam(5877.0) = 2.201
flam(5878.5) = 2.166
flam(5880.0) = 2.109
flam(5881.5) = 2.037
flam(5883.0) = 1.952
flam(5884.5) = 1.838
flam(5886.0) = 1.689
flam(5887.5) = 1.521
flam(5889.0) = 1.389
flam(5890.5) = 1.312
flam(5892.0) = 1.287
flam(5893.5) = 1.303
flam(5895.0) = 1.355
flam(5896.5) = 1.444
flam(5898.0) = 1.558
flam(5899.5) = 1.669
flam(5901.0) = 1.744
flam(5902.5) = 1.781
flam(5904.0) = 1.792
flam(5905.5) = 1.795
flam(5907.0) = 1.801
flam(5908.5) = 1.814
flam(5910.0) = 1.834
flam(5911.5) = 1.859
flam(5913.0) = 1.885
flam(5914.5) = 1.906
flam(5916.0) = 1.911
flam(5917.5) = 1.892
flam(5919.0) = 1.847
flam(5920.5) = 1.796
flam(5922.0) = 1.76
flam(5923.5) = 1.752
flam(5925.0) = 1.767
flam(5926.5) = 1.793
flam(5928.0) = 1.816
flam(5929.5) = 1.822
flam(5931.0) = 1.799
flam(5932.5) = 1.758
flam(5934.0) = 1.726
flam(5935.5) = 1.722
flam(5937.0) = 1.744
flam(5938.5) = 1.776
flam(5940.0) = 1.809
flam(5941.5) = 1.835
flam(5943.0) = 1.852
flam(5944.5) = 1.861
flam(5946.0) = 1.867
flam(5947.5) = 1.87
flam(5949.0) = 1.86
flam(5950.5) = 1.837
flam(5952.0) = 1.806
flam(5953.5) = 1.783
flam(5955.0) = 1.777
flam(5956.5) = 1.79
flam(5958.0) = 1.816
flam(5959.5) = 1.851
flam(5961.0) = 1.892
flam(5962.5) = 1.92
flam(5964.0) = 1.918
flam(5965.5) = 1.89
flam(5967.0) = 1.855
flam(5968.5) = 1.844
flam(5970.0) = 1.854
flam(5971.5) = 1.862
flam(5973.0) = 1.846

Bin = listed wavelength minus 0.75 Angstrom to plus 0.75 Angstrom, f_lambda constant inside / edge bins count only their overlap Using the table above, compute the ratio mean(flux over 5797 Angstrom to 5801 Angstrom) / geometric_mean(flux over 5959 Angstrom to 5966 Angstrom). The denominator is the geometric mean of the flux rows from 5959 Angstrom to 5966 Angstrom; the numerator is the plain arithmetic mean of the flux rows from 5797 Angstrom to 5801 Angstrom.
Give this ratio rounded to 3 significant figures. 0.951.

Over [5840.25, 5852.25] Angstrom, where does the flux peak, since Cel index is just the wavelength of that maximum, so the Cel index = 5841.0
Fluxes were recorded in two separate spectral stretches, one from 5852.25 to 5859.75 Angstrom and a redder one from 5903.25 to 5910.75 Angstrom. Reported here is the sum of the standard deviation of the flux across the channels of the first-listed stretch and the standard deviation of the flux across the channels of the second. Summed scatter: 0.02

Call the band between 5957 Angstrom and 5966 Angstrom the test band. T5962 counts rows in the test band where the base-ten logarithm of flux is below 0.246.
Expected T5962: 0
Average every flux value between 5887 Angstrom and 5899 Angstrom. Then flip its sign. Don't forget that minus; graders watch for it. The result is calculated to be -1.40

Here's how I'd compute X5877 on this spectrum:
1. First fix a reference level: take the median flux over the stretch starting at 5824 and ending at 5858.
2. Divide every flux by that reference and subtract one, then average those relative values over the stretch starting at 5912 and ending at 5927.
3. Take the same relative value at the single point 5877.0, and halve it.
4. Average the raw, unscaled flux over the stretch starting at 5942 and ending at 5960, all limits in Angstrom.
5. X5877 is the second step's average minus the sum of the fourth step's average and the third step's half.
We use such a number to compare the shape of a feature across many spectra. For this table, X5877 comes -1.92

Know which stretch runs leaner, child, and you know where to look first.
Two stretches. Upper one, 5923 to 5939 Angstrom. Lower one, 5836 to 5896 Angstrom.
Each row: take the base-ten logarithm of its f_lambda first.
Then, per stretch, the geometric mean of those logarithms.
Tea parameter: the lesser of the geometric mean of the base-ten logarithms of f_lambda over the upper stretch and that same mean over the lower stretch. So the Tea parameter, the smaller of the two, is 0.240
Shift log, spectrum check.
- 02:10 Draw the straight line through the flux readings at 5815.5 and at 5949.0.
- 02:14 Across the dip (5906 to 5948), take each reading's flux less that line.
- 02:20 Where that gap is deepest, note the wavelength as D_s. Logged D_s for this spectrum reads 5935.5 Angstrom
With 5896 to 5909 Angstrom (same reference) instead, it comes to 5896.5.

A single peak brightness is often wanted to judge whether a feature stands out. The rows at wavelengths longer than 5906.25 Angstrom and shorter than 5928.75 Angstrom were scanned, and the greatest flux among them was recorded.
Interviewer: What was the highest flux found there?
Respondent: 1.911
